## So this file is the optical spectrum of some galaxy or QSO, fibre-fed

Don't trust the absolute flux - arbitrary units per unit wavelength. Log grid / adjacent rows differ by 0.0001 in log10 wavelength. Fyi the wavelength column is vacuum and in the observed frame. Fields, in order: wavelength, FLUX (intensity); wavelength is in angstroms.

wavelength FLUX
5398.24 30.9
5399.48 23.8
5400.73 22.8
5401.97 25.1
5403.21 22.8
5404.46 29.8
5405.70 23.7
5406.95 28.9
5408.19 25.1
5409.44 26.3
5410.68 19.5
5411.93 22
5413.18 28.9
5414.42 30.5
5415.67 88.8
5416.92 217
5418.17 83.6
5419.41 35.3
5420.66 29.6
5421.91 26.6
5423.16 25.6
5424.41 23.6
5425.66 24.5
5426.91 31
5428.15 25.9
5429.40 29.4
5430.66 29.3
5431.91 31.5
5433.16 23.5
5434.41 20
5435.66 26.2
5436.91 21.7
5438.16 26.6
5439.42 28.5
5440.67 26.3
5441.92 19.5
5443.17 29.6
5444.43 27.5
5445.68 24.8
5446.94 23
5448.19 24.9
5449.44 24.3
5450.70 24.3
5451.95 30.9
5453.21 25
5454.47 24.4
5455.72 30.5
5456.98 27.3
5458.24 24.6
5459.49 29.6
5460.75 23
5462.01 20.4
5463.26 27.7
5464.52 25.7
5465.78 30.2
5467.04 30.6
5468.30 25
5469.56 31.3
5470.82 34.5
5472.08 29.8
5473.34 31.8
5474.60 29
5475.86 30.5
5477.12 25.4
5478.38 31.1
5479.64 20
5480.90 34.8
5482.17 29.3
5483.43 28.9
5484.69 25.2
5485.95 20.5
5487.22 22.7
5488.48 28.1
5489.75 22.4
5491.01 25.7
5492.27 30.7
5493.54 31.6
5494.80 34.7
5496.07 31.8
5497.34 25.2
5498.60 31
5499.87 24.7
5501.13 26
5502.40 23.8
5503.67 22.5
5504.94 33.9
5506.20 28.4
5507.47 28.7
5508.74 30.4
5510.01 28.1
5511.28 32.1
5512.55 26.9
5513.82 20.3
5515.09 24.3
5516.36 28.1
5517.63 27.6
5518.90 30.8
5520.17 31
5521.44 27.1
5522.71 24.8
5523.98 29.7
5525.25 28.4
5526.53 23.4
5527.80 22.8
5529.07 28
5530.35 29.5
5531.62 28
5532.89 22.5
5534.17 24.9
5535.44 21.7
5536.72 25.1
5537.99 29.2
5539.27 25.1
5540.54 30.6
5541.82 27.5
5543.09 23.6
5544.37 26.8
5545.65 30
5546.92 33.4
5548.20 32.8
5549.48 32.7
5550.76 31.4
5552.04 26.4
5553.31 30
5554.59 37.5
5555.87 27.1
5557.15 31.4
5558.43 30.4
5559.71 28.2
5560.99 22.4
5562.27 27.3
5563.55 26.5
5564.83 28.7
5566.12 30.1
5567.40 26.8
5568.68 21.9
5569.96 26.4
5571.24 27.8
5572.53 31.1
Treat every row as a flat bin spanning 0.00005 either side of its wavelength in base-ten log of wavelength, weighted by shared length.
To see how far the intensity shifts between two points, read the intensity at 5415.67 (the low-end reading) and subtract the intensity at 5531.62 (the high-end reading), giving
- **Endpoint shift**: 61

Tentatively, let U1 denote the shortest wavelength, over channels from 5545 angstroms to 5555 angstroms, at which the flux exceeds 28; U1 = 5545.65 angstroms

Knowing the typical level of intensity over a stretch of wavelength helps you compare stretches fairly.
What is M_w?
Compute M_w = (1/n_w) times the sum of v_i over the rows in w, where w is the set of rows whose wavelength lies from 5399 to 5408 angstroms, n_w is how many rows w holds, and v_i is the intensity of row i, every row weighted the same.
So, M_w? 25.3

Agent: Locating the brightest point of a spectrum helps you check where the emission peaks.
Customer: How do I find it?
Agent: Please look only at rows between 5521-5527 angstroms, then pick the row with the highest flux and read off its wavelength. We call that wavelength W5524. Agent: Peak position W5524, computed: 5523.98 angstroms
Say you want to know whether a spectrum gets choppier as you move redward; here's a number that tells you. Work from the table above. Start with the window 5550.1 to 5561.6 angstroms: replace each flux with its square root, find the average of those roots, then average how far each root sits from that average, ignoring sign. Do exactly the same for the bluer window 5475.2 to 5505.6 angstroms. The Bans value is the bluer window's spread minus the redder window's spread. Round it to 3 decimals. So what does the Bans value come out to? 0.088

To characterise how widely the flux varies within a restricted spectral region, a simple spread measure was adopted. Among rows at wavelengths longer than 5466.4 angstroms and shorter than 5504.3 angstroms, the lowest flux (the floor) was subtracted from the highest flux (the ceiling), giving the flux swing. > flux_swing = 15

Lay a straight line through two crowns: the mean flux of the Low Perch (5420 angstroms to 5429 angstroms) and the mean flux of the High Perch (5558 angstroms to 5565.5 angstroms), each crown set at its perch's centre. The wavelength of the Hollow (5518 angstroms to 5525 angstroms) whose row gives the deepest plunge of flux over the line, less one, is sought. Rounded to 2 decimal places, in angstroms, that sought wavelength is 5522.71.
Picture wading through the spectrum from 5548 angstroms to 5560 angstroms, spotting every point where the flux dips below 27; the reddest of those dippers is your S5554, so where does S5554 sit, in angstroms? 5552.04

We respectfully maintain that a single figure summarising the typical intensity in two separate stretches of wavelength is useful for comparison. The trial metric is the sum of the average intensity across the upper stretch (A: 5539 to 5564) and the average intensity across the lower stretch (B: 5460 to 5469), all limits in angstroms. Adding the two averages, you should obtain 55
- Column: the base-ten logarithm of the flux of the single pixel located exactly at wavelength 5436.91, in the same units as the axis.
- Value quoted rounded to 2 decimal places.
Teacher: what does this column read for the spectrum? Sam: 1.34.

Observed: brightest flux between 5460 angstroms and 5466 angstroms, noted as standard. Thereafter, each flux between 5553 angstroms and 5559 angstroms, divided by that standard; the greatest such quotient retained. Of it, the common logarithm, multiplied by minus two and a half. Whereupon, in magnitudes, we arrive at -0.24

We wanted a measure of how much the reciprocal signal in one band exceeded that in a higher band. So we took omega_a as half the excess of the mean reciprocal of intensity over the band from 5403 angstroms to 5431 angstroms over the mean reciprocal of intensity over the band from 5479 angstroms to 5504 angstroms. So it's -0.0020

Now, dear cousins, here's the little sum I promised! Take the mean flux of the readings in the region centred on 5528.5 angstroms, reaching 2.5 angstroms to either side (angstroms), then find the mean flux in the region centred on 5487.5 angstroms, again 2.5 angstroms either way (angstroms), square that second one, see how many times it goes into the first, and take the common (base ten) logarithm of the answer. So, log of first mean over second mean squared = -1.33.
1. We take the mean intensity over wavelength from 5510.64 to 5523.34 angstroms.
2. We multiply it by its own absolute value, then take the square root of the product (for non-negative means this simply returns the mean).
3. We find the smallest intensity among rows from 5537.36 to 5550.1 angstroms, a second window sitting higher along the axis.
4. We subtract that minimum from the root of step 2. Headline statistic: 4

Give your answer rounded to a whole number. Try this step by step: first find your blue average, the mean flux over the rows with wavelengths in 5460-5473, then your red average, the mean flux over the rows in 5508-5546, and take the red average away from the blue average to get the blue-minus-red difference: 1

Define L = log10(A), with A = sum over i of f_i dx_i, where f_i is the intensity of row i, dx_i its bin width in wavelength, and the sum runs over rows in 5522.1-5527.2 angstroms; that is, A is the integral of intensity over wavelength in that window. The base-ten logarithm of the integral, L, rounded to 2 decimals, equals 2.13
